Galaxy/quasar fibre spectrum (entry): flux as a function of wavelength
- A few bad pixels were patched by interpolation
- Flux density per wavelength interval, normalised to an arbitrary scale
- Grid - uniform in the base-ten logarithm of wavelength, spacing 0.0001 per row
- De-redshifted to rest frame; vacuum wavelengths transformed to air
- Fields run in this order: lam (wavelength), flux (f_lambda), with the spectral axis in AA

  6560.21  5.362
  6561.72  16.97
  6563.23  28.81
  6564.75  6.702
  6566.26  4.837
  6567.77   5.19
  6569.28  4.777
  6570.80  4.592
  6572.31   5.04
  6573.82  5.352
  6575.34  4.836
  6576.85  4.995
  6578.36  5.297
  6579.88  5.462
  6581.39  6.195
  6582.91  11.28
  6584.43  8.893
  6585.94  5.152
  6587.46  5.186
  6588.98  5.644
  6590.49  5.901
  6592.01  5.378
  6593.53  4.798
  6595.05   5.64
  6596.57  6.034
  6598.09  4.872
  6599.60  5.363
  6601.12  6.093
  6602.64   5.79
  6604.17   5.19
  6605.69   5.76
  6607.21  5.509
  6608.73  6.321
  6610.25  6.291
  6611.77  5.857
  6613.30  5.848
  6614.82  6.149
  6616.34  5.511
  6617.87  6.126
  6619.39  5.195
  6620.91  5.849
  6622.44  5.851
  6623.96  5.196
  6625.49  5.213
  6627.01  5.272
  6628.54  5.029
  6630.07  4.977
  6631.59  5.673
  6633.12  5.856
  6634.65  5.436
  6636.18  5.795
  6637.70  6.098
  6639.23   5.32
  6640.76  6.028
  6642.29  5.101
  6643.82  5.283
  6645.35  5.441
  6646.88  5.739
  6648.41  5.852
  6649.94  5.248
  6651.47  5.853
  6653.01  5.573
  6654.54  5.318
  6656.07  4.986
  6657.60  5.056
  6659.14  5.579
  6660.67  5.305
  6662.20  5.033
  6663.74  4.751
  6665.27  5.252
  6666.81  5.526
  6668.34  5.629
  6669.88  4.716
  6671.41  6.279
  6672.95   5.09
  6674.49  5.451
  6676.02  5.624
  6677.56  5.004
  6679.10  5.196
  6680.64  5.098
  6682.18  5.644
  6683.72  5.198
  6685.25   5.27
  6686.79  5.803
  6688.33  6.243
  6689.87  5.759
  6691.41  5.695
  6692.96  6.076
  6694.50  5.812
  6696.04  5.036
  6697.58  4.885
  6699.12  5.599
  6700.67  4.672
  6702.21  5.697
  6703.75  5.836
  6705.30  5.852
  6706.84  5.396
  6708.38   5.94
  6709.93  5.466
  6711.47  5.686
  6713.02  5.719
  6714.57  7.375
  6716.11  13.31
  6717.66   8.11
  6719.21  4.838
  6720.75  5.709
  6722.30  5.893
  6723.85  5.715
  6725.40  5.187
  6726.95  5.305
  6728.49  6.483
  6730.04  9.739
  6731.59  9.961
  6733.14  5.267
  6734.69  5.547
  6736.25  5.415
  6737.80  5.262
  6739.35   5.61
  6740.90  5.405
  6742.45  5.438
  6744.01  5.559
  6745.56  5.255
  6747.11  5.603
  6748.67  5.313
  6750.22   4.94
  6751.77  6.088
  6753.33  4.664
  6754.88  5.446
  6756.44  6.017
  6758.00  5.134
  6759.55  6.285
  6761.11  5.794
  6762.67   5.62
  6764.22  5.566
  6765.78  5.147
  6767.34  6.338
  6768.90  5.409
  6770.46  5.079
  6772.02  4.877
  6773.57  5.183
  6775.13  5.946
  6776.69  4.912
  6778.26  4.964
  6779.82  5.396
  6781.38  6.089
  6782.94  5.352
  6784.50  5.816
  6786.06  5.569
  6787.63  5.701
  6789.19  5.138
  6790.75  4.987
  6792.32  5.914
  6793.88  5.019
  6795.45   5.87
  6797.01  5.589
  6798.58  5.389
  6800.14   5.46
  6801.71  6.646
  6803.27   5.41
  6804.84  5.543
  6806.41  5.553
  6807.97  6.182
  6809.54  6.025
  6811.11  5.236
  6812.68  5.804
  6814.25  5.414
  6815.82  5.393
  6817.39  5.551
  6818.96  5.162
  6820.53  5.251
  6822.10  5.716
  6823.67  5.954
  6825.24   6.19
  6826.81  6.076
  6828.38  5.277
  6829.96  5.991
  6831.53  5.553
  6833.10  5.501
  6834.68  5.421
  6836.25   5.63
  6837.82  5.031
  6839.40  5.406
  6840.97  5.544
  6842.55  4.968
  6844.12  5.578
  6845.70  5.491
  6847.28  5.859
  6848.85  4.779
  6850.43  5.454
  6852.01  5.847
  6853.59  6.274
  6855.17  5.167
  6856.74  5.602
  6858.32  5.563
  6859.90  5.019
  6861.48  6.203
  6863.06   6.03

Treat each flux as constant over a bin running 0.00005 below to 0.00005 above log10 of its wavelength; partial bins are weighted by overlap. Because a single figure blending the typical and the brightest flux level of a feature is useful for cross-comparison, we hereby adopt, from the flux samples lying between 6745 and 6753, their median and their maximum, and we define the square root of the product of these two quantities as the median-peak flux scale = 5.69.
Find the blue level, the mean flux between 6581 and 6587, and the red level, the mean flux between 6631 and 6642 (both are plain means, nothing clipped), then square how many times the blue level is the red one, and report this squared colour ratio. 1.88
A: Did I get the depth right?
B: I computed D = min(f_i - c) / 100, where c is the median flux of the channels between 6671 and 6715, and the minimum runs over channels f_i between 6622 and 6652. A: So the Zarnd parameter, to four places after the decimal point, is -0.0067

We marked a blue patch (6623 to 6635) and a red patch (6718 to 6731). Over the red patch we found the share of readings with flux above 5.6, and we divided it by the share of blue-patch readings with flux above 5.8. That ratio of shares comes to 5.0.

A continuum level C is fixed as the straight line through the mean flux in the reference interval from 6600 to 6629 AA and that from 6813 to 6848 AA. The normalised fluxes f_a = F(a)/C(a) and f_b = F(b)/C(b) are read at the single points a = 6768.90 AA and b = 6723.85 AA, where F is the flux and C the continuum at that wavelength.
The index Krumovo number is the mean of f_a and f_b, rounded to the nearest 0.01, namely 0.99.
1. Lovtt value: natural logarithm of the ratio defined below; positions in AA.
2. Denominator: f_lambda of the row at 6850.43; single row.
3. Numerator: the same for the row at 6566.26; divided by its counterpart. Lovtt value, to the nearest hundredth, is -0.12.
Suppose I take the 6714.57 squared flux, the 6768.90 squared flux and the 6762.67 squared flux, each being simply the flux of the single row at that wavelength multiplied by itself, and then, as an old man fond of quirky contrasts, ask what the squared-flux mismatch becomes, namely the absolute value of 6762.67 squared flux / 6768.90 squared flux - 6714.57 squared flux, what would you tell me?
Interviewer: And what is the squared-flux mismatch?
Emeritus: 53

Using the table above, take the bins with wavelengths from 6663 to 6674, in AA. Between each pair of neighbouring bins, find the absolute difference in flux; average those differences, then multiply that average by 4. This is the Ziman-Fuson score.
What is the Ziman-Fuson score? 3.0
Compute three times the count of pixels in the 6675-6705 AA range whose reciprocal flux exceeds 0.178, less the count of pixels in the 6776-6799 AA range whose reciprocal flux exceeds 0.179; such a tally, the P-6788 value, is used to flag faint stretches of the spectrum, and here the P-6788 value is 18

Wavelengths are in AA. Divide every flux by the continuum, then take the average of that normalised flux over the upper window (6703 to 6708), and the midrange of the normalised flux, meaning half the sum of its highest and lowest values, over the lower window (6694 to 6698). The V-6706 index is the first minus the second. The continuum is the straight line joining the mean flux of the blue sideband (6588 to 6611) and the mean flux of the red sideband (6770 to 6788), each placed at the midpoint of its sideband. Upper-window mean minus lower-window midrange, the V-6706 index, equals 0.07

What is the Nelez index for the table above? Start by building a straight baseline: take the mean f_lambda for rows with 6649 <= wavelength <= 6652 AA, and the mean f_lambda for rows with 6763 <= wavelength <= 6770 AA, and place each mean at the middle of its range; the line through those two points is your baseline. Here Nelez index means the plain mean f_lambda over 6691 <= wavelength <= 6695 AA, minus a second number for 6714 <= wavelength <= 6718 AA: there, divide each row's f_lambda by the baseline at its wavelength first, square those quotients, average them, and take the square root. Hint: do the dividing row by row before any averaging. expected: 4.08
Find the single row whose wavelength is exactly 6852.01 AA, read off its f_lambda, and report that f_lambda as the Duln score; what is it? 5.847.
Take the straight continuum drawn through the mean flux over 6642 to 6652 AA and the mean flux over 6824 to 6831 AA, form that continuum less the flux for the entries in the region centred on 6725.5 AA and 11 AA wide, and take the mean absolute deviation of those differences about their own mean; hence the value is 1.0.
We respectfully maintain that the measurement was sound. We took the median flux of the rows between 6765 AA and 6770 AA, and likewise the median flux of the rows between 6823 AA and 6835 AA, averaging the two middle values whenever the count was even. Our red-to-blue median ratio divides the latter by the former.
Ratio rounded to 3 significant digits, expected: 1.06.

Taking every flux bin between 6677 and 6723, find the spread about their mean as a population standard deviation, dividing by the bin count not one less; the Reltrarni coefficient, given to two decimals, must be 1.53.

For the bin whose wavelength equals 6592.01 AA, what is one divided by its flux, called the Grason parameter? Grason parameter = 0.186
